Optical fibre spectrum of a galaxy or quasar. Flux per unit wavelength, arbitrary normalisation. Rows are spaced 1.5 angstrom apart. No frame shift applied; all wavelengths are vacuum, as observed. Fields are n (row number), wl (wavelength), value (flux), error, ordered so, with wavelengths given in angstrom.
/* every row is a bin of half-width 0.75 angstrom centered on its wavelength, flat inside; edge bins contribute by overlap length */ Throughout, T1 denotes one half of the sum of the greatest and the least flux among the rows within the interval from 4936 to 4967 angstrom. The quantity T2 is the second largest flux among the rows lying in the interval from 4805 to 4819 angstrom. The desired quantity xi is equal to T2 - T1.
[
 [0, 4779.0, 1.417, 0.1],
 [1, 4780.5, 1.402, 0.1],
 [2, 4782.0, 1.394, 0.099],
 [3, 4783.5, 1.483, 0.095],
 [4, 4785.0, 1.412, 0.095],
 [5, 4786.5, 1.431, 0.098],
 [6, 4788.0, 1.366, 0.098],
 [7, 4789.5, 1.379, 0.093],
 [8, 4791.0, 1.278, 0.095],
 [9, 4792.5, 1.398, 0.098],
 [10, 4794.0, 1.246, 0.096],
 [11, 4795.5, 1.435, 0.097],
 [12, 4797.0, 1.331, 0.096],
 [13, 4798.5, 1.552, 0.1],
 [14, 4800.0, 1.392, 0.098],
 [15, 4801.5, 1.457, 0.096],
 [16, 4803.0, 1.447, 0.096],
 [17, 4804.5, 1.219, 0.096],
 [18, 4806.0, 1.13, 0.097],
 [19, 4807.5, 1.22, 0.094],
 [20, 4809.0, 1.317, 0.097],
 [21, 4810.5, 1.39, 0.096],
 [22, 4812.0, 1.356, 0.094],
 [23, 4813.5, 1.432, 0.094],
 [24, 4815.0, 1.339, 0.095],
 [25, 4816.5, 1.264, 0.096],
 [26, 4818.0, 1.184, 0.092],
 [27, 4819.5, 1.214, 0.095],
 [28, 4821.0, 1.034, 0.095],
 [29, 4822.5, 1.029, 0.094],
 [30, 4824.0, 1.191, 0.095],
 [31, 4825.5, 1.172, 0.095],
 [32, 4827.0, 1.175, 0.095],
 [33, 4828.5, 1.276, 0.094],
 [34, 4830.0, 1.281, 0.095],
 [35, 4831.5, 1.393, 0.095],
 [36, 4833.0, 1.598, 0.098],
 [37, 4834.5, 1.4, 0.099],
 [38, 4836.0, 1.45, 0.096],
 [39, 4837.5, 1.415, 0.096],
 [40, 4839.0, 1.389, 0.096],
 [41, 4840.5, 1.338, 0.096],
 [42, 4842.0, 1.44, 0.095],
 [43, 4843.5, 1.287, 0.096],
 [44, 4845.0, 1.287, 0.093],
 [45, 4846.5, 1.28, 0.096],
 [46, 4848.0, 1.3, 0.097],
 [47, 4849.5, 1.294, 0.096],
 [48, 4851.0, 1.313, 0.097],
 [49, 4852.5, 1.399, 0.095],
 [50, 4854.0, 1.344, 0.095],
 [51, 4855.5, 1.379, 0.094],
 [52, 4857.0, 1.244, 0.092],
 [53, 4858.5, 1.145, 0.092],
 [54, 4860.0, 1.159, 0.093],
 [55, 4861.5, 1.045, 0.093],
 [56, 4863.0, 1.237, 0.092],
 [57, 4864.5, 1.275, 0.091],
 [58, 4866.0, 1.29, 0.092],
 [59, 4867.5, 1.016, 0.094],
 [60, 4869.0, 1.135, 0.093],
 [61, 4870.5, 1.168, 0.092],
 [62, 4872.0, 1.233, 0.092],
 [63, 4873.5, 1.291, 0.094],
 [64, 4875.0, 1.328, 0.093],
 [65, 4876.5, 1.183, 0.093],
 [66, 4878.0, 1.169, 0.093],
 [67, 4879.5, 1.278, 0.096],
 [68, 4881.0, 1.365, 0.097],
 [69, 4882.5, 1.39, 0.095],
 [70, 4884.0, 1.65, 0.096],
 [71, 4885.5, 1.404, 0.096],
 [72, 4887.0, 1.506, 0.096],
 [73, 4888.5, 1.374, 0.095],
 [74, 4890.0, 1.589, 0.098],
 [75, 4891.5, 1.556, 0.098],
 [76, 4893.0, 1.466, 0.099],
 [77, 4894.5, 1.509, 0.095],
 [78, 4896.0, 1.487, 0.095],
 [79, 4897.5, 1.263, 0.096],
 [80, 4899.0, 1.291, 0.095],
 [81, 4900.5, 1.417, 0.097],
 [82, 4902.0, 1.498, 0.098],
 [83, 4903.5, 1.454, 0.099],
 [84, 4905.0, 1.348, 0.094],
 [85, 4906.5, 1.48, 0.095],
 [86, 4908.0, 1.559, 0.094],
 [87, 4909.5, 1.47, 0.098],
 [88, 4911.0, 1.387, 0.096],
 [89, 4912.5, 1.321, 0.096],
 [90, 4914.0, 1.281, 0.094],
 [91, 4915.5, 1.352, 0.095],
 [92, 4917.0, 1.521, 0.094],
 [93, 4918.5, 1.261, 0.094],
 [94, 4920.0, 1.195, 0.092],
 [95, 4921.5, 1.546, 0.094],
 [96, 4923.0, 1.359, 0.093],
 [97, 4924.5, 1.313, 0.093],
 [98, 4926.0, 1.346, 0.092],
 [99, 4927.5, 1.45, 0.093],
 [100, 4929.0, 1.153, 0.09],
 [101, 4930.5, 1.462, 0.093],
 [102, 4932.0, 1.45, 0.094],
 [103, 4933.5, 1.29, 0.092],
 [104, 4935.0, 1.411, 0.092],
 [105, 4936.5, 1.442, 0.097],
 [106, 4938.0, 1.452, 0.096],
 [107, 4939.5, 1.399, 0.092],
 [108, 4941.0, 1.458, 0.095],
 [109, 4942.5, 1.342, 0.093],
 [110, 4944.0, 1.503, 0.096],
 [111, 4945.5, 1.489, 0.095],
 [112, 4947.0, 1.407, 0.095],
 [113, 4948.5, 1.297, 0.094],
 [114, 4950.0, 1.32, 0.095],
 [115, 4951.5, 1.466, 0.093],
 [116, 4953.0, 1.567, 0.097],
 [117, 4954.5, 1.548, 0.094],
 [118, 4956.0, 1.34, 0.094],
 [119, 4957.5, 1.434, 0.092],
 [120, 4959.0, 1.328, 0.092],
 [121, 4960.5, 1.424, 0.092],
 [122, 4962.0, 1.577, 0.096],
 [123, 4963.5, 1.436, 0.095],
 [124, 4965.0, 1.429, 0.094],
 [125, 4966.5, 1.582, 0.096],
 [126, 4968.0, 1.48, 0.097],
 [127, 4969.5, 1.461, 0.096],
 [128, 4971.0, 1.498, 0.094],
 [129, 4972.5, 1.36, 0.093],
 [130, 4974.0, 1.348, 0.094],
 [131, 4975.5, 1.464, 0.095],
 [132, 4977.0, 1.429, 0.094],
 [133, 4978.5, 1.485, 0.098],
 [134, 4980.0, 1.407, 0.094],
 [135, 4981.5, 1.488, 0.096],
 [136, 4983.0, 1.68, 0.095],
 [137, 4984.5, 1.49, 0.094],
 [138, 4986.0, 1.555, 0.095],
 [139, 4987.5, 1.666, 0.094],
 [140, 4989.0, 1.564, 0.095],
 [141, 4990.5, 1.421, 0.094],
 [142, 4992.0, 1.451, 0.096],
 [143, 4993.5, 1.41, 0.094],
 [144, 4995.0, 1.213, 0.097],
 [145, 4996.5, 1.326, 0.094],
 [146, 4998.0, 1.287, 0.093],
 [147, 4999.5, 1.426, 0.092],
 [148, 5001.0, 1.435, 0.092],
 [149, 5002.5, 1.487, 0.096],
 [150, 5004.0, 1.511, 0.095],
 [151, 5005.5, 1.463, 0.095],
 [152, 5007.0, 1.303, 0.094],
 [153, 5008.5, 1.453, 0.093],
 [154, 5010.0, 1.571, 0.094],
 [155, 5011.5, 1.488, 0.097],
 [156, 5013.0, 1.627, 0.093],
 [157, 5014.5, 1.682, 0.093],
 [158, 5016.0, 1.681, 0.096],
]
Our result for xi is -0.05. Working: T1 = 1.44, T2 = 1.39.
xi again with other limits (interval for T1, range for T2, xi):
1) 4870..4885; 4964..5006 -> 0.26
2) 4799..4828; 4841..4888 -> 0.26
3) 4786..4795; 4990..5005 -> 0.15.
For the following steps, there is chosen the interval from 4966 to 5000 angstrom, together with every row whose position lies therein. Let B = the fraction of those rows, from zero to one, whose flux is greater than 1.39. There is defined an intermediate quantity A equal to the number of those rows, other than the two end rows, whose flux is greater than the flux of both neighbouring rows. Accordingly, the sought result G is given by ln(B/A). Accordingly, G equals -2.2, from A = 7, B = 0.8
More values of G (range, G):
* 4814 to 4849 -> -3.0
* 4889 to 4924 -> -2.2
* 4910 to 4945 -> -2.5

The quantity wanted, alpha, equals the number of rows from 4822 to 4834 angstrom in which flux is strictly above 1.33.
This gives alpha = 2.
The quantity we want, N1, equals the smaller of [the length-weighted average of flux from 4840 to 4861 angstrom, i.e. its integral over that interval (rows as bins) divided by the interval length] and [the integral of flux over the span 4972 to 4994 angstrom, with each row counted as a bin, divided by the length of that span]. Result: 1.30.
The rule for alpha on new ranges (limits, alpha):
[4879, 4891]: 7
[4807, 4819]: 4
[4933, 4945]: 7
